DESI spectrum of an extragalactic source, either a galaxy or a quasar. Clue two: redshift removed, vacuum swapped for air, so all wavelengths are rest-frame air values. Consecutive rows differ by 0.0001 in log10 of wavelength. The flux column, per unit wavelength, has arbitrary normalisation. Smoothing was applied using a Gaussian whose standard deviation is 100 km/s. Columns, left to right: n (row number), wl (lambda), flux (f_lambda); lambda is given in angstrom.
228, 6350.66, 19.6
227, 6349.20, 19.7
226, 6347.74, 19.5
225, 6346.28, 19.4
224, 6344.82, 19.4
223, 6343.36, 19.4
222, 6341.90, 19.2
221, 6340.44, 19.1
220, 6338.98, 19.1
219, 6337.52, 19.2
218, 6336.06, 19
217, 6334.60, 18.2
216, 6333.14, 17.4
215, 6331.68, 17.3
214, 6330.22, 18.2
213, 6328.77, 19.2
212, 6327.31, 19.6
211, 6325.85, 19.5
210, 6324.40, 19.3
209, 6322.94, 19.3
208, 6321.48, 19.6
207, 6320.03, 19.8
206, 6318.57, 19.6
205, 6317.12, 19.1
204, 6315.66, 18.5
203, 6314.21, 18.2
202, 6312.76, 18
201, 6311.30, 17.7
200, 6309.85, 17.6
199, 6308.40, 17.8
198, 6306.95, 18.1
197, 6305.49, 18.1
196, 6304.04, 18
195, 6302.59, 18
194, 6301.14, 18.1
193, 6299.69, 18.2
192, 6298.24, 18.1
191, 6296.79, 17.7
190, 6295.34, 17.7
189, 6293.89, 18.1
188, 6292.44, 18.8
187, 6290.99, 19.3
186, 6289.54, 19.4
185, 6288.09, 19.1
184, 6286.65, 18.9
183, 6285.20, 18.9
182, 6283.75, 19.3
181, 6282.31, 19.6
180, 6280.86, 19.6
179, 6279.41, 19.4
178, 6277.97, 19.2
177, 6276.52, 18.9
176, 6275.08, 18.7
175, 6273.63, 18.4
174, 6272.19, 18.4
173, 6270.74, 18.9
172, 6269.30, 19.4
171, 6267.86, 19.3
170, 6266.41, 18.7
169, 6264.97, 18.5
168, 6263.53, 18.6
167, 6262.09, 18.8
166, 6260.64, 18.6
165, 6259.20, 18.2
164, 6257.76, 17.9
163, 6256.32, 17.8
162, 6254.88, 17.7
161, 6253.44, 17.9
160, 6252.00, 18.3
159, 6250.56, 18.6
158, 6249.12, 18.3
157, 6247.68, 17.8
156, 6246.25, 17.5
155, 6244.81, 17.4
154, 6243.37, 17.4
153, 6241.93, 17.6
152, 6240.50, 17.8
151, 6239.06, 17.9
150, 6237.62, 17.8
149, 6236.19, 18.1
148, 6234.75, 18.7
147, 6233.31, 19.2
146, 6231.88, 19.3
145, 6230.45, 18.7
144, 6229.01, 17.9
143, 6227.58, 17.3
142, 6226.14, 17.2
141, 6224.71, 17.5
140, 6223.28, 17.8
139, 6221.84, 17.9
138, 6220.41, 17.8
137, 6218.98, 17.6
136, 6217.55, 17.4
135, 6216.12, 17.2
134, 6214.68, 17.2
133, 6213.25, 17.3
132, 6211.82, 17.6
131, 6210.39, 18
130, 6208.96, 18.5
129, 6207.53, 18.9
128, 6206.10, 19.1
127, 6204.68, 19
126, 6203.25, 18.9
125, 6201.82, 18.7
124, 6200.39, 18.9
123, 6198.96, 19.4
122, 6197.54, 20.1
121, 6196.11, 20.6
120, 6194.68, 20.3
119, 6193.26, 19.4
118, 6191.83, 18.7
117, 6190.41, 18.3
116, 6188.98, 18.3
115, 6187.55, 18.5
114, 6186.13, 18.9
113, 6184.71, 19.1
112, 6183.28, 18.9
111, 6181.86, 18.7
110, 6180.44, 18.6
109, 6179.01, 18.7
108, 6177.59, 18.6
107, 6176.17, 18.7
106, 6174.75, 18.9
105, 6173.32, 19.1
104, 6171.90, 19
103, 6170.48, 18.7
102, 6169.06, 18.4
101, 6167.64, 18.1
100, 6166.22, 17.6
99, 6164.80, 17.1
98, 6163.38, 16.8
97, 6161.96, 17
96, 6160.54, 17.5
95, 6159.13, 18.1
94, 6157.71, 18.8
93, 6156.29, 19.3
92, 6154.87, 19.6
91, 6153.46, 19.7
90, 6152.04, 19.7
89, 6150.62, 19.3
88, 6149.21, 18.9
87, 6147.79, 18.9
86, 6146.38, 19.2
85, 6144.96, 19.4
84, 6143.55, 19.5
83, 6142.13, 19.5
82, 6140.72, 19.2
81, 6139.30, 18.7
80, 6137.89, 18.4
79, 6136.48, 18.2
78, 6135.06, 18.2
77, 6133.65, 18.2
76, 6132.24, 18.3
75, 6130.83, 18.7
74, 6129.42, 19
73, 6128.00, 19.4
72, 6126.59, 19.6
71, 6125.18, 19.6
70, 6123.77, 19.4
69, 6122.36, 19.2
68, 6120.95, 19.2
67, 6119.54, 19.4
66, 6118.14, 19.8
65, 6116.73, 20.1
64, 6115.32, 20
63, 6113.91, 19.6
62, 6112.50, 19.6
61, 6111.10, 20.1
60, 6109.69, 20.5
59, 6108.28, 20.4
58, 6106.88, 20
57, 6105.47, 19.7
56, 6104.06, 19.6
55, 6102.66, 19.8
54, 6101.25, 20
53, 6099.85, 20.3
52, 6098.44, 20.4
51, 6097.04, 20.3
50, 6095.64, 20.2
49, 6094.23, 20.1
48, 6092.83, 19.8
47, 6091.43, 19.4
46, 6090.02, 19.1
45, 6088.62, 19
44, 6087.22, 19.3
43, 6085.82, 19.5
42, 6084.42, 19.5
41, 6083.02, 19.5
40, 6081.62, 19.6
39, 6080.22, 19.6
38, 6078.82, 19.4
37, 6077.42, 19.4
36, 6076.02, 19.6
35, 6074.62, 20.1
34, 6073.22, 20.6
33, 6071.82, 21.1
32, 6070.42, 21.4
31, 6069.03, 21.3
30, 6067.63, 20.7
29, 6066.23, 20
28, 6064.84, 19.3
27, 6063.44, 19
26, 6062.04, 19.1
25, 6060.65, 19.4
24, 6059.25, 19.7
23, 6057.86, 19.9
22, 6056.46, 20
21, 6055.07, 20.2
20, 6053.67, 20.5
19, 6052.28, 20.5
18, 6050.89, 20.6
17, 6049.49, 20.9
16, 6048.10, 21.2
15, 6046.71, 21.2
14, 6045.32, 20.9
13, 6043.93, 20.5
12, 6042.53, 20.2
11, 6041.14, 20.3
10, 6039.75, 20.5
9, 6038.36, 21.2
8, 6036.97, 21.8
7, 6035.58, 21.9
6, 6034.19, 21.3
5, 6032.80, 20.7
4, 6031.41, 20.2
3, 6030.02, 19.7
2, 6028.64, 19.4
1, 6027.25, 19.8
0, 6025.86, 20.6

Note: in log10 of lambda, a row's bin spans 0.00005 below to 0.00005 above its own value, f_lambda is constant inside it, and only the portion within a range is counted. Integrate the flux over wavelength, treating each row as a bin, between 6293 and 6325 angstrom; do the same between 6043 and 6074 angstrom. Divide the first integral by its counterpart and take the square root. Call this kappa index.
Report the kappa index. 0.97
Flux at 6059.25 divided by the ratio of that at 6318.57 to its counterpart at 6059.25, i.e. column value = 19.8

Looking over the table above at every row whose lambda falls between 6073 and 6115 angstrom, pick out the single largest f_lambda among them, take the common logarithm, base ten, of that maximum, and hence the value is 1.31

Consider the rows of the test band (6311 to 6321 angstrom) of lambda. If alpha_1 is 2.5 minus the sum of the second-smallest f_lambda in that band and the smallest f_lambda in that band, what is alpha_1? -33.2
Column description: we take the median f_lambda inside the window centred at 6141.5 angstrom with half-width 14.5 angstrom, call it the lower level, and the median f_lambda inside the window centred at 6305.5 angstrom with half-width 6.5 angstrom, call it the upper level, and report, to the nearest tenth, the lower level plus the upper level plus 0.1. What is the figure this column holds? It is 37.2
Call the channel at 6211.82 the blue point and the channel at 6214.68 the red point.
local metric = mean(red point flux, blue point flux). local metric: 17.4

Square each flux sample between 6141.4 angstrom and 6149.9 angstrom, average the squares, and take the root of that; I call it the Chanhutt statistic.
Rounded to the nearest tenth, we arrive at 19.2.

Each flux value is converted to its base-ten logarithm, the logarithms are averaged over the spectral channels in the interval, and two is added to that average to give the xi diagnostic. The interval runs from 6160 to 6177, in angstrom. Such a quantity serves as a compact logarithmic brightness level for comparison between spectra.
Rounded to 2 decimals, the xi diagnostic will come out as 3.26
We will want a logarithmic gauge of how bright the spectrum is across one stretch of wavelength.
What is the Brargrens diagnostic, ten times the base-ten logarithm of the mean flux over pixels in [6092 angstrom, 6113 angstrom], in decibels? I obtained 13.02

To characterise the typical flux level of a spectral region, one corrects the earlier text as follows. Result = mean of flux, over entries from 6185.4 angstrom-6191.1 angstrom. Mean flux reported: 18.5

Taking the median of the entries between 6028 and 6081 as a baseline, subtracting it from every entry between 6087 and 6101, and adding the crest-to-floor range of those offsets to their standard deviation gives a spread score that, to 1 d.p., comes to 1.9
